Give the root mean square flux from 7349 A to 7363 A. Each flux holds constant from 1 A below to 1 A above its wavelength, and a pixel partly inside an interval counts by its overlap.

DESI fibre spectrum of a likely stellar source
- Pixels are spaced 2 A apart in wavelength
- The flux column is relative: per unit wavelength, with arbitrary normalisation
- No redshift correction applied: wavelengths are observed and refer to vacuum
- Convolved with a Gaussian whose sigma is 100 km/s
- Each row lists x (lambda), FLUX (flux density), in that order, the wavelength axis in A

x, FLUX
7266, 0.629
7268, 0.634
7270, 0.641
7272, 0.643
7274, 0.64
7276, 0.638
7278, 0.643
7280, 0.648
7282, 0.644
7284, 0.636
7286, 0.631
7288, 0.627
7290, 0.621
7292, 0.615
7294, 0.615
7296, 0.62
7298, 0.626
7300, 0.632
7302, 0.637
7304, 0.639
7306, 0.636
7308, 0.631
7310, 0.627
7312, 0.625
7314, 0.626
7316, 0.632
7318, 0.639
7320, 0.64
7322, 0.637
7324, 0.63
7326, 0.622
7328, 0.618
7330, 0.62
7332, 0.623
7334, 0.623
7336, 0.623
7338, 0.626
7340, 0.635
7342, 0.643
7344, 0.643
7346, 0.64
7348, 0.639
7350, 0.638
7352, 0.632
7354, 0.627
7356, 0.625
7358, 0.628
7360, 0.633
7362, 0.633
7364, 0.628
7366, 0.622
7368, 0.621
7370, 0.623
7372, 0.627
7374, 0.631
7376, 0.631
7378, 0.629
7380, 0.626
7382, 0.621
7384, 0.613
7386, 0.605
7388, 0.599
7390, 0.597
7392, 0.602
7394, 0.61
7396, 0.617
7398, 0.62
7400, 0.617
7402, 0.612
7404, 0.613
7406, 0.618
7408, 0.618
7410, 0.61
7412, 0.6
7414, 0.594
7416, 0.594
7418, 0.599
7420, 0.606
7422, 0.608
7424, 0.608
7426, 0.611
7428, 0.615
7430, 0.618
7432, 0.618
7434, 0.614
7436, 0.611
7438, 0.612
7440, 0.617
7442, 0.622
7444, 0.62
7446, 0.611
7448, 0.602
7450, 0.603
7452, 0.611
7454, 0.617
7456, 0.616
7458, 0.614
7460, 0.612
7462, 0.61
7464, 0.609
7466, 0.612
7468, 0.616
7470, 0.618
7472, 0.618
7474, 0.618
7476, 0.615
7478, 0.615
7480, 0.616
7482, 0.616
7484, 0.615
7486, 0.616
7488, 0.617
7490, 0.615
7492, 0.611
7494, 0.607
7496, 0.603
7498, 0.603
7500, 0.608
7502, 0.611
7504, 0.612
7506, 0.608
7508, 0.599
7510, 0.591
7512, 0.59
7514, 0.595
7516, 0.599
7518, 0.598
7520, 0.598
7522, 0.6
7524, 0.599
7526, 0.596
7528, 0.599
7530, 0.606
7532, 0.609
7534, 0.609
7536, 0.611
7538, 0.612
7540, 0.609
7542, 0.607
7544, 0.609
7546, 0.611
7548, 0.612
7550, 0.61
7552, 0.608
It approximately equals 0.631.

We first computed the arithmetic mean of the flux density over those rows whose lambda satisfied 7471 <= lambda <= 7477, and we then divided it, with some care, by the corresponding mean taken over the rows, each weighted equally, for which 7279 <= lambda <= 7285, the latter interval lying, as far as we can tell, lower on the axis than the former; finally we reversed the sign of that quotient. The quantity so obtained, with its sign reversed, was -0.960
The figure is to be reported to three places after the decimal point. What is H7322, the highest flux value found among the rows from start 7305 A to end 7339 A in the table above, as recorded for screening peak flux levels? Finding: 0.640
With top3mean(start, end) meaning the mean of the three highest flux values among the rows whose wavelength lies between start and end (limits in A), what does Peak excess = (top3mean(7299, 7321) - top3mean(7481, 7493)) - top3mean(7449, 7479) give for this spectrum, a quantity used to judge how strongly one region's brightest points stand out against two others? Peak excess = -0.595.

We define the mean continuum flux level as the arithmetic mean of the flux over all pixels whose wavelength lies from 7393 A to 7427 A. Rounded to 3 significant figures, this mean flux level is 0.609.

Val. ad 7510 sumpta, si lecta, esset 0.591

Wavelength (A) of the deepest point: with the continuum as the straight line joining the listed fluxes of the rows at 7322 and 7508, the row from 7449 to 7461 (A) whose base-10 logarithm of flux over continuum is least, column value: 7450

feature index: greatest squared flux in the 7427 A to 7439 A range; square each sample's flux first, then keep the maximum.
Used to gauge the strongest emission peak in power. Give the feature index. 0.382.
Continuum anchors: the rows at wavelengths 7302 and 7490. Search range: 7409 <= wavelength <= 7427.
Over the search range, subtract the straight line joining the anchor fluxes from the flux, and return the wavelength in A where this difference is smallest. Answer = 7414 A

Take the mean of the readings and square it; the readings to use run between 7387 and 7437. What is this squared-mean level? 0.371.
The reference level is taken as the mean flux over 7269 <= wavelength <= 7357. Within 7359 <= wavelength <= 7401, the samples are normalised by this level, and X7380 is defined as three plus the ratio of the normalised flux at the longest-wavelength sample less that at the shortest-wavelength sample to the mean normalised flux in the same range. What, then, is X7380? 2.97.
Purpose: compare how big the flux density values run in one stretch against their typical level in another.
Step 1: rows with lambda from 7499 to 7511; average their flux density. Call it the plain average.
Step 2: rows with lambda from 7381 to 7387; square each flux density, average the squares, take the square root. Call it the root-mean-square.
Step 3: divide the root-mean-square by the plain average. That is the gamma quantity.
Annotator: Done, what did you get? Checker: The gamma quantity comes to 1.01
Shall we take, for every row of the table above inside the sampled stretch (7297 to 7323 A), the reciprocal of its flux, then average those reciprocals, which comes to 1.58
